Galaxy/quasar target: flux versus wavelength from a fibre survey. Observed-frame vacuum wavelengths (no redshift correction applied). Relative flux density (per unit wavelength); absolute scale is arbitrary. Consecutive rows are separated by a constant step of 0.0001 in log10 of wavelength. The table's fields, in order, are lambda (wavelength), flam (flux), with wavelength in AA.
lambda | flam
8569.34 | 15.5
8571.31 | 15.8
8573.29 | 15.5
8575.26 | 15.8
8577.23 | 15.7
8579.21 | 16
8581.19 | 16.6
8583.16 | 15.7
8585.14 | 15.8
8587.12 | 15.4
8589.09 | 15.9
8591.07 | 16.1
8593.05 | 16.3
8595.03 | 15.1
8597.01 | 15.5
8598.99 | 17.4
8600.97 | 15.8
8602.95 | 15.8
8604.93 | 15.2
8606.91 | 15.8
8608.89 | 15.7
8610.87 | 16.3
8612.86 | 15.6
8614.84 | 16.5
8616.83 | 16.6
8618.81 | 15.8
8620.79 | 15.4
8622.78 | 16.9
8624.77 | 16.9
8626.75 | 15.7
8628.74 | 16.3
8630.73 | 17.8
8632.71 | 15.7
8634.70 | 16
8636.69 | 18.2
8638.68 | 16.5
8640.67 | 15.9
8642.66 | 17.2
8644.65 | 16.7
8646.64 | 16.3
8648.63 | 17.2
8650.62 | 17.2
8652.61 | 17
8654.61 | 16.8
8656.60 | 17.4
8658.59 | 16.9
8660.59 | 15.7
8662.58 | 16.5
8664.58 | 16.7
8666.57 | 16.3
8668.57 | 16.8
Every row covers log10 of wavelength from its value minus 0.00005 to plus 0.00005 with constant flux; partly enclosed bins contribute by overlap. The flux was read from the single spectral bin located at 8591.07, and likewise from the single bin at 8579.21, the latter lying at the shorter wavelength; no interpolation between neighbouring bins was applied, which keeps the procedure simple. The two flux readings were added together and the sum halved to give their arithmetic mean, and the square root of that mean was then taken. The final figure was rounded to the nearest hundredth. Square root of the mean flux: 4.01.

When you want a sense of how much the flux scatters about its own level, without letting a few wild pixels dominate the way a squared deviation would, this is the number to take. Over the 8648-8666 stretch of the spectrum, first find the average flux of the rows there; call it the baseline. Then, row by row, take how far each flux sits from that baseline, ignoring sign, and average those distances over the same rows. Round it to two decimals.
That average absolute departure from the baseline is 0.35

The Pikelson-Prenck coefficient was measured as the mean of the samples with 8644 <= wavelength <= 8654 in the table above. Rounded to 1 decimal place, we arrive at 16.9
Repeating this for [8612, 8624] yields 16.1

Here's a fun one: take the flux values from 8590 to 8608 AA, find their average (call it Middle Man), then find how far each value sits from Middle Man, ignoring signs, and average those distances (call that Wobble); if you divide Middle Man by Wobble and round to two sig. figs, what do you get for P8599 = 34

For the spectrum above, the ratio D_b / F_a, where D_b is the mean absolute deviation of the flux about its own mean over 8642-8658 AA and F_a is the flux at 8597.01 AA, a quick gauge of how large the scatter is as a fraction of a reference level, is 0.018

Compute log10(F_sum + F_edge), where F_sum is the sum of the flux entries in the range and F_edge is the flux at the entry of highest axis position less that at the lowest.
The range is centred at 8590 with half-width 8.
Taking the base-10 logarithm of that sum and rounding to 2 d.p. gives 2.10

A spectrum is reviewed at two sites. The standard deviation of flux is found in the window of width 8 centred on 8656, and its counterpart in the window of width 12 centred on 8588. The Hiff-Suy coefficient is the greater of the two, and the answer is 0.3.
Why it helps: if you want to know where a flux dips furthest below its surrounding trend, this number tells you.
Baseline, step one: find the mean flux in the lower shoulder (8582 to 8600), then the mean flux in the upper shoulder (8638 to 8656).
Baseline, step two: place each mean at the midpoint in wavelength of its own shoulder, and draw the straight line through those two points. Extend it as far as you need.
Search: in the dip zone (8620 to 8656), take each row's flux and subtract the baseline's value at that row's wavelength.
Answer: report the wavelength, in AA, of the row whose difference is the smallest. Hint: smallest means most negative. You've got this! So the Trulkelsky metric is 8620.79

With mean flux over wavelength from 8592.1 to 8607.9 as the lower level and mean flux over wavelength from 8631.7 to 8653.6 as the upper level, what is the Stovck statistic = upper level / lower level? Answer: 1.05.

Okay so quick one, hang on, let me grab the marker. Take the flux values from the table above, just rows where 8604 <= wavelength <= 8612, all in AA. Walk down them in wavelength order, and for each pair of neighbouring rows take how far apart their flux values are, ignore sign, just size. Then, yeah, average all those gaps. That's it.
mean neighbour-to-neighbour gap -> 0.43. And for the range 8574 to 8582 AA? 0.33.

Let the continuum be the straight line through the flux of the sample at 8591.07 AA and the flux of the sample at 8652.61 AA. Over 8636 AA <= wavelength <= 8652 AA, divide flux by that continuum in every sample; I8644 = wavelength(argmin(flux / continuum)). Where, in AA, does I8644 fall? 8640.67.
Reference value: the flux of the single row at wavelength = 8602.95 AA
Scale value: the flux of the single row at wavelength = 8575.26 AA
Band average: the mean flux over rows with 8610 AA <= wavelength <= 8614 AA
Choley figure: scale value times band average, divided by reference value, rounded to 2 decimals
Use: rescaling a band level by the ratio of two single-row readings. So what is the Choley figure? 15.95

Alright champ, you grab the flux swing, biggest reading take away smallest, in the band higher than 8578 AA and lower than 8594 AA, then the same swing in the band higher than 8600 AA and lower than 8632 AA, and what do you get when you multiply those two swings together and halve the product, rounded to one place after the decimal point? 1.6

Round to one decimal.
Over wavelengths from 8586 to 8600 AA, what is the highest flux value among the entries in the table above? 17.4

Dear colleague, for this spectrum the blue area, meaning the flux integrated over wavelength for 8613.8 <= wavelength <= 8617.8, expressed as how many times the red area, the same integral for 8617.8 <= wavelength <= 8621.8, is 1.06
